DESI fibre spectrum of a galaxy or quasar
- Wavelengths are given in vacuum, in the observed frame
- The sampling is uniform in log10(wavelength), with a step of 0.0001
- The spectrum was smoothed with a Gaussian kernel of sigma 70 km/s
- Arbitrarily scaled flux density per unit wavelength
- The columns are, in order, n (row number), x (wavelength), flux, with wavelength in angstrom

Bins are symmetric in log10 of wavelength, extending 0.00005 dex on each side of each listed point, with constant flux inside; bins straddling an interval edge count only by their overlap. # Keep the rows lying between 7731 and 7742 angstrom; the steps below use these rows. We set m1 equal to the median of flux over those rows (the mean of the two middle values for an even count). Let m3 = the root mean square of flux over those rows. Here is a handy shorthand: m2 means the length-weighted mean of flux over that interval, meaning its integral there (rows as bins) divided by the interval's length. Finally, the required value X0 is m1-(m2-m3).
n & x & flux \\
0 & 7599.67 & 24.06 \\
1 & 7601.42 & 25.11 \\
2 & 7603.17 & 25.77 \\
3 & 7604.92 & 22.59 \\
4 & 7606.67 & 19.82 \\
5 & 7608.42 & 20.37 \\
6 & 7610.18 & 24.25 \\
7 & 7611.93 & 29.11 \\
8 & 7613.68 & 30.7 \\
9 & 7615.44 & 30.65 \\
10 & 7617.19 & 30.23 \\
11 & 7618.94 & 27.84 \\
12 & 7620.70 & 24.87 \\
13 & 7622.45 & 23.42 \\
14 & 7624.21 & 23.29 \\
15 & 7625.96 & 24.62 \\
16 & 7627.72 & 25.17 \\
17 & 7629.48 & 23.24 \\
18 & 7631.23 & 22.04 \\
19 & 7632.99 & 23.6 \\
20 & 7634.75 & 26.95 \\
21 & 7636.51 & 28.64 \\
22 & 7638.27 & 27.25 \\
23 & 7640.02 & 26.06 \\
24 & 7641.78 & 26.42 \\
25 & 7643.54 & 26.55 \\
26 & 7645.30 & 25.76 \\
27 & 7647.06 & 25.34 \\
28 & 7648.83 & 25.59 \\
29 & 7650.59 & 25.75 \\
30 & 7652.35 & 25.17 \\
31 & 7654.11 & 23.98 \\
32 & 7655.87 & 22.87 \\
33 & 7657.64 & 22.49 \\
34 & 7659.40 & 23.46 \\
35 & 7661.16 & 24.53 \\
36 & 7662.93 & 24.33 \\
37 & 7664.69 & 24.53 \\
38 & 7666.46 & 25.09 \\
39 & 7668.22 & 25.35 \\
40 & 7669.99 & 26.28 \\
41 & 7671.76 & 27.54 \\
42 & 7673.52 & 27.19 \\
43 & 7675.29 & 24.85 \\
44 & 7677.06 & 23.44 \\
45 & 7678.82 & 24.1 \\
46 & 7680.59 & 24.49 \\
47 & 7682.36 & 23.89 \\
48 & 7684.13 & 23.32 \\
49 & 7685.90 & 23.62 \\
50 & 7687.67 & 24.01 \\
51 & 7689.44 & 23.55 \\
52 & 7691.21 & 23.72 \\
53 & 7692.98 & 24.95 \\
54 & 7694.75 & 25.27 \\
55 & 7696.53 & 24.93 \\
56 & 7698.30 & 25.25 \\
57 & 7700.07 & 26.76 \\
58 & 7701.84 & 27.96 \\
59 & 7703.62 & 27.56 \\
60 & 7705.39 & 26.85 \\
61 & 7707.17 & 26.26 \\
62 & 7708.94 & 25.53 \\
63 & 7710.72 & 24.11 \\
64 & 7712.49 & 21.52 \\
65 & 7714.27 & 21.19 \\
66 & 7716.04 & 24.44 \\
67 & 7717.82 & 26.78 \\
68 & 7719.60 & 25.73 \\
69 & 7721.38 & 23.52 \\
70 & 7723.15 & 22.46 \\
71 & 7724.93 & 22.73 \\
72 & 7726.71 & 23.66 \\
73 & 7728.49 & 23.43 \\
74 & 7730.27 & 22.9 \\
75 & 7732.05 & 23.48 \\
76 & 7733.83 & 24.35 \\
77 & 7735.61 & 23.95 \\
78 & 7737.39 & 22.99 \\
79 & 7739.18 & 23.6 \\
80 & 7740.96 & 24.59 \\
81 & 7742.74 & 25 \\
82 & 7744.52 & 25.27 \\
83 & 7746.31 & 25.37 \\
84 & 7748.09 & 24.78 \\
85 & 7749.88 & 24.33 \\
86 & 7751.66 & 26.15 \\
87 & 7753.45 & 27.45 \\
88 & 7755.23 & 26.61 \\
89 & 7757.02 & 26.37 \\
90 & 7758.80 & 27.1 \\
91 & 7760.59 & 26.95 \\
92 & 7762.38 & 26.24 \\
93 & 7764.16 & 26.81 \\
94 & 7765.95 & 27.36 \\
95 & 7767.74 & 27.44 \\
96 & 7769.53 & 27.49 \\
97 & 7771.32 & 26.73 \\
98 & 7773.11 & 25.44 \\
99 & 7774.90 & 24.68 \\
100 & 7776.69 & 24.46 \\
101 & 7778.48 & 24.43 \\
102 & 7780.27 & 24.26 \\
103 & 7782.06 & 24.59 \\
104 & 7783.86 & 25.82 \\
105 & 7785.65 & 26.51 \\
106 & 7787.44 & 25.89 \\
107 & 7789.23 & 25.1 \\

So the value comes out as 23.8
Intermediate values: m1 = 23.8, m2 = 24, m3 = 23.8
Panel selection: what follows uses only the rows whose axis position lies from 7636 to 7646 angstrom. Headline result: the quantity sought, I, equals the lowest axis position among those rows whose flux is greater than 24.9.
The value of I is 7636.51 angstrom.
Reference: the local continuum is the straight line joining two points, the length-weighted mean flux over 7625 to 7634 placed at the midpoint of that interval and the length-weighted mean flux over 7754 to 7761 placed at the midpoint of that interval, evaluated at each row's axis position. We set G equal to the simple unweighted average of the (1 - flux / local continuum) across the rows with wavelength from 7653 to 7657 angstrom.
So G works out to 0.04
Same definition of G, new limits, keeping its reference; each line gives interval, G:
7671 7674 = -0.10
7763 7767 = 0.00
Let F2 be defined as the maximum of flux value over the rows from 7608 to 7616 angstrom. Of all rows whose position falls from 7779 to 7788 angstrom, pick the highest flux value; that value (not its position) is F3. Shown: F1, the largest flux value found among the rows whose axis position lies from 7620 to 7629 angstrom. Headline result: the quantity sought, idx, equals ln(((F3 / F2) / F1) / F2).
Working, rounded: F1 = 25.17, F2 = 30.7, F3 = 26.51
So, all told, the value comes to -6.8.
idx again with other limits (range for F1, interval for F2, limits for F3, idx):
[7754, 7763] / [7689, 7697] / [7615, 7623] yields -6.3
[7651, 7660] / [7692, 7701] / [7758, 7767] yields -6.5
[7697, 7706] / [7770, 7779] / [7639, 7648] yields -6.6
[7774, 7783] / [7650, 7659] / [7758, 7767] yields -6.4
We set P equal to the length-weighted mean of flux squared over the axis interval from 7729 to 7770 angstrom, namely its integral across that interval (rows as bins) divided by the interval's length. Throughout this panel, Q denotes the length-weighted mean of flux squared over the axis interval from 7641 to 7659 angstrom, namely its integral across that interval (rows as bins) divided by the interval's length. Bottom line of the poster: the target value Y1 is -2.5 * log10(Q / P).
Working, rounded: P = 651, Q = 624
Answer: 0.046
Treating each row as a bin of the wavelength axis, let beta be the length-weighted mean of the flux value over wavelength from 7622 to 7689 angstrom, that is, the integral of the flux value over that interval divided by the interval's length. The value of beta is 24.8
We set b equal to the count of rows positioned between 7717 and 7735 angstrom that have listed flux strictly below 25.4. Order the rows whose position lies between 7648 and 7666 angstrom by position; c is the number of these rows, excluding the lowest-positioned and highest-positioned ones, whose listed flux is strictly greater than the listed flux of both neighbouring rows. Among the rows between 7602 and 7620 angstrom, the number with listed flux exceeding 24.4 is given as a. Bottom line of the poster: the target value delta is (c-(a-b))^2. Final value 16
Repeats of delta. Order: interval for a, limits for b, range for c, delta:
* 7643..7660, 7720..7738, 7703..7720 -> 25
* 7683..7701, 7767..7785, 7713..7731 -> 4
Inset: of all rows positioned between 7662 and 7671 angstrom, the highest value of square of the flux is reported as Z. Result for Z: 691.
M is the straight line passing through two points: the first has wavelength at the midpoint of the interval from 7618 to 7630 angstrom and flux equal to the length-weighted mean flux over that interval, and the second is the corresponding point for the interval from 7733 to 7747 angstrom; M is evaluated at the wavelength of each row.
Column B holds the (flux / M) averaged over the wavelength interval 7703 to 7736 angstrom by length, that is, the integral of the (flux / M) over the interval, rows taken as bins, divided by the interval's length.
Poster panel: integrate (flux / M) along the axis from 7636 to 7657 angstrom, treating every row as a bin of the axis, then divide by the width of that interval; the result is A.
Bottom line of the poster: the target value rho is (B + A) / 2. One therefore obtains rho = 1.017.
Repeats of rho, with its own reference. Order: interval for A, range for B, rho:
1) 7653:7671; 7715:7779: 1.011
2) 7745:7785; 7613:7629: 1.072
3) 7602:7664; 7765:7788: 1.042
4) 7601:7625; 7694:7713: 1.043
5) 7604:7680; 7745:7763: 1.048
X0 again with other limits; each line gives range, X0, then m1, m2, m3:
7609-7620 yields 30.1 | 29.7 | 28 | 28.9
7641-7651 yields 25.8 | 25.8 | 26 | 25.9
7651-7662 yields 23.6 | 23.7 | 24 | 23.8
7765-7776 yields 27.1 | 27.0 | 26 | 26.5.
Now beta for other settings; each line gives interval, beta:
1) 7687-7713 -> 25.3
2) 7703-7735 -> 24.2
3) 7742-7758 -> 25.7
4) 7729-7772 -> 25.5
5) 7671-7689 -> 24.6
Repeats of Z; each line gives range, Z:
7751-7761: 754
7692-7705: 782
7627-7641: 820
